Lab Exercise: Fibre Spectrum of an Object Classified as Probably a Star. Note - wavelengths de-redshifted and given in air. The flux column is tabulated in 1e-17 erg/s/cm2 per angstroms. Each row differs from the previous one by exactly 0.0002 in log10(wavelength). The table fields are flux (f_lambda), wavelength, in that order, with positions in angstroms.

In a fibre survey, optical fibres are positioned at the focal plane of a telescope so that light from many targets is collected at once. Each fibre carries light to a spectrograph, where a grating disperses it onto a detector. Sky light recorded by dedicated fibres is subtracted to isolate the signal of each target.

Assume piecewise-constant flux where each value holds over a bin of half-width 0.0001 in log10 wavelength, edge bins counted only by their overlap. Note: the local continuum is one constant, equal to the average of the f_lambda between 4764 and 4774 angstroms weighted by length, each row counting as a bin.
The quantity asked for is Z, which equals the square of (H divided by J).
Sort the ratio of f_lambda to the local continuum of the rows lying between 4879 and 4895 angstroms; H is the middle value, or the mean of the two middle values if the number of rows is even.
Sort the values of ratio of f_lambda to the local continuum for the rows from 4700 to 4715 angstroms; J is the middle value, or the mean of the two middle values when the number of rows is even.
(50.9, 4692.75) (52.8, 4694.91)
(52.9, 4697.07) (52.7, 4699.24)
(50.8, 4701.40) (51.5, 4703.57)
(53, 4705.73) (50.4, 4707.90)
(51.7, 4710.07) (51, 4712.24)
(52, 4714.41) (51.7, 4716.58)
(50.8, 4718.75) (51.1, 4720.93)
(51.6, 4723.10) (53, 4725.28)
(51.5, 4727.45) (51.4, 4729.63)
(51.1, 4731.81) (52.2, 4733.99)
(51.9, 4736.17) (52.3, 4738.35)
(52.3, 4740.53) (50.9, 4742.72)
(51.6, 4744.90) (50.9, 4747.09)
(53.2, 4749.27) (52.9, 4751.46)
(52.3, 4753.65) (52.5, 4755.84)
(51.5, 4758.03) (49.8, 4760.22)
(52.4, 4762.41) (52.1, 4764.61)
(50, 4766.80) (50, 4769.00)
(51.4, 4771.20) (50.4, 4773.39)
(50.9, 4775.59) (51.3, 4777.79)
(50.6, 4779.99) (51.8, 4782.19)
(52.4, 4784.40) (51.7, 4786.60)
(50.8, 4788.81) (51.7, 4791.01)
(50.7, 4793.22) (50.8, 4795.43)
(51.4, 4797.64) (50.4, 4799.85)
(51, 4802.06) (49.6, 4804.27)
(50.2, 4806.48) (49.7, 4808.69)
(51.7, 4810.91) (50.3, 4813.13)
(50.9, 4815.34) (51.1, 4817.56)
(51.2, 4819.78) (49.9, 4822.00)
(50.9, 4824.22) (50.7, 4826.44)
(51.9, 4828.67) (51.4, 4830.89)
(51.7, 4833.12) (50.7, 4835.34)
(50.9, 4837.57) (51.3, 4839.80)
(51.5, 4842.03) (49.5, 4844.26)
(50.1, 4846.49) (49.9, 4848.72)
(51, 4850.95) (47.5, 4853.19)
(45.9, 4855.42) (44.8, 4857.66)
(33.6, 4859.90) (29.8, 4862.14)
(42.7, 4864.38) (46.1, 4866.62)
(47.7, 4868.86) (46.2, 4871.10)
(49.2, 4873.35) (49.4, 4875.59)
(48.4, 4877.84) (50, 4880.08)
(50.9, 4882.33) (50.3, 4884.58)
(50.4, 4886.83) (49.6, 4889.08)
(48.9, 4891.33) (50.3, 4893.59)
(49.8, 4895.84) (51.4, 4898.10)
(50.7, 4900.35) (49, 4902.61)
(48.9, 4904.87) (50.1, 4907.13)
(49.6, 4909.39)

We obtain 0.95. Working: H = 0.99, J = 1.01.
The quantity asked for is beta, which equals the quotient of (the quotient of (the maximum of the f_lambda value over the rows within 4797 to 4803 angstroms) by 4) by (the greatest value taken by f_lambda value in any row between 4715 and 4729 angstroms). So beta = 0.242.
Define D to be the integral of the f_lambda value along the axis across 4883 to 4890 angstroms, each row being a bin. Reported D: 351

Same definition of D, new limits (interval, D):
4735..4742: 365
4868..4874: 285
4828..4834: 310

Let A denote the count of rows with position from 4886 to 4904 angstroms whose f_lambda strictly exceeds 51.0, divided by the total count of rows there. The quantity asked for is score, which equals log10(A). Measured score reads -0.90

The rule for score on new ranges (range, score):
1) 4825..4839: -0.30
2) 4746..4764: -0.12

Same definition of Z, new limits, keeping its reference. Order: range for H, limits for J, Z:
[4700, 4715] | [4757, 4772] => 1.00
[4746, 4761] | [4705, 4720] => 1.02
